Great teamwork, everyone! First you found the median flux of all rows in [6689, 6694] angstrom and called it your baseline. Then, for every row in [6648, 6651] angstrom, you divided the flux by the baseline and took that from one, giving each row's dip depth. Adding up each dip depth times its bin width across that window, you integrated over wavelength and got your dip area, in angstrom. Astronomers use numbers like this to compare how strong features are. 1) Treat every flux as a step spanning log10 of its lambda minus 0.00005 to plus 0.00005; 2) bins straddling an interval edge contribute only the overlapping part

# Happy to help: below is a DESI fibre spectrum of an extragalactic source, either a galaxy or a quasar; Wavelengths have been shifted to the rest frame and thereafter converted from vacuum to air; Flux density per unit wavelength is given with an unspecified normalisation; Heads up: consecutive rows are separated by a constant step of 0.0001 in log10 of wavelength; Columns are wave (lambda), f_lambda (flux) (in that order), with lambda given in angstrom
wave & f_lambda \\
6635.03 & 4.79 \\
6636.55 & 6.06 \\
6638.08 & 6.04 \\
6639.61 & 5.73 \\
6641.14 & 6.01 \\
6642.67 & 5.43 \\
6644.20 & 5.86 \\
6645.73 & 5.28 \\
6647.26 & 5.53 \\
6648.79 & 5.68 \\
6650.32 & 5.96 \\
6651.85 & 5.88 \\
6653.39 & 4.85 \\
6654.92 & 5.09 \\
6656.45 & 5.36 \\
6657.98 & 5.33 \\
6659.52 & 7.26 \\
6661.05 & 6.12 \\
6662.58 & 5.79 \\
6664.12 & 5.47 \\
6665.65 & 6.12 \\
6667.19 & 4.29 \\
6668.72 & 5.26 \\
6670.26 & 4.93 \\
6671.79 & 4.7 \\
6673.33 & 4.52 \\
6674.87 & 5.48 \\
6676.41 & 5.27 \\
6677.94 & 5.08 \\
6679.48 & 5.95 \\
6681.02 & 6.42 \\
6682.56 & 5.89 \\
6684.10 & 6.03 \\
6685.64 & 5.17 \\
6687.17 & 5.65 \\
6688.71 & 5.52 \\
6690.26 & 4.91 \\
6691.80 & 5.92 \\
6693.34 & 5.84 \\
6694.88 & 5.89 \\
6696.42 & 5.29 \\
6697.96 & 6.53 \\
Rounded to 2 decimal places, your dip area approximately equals 0.01 angstrom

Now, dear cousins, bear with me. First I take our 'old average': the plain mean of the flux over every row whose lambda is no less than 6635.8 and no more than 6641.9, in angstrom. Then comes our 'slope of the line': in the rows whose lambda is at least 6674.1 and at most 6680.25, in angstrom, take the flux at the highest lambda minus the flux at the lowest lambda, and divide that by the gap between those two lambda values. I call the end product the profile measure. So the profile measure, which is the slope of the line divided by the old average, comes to 0.02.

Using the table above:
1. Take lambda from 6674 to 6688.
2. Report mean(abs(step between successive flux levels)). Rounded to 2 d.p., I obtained 0.47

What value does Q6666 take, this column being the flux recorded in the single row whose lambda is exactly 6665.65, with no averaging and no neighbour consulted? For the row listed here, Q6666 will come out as 6.12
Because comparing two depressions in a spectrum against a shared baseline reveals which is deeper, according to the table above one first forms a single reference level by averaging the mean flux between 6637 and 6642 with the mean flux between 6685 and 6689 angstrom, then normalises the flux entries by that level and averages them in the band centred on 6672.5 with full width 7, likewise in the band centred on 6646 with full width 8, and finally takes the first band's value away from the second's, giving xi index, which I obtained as 0.11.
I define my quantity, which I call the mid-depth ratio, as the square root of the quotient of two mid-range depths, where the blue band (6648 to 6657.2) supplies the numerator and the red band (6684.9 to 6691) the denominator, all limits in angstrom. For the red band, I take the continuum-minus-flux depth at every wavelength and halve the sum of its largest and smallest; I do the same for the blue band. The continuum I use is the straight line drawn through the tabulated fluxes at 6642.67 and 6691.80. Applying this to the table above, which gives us 0.44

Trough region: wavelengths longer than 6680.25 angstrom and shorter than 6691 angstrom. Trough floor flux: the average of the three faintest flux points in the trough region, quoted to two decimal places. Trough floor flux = 5.20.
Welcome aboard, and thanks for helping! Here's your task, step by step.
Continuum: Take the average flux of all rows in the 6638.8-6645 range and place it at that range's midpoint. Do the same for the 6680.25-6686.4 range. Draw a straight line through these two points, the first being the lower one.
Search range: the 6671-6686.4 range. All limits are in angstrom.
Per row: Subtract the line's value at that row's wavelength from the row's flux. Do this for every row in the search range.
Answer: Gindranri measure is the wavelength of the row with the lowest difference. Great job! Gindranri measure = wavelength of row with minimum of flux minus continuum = 6673.33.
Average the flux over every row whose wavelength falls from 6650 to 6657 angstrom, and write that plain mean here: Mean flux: 5.4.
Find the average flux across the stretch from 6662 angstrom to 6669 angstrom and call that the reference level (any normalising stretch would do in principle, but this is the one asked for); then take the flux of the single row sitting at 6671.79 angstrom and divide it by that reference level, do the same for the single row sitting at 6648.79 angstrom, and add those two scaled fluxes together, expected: 1.93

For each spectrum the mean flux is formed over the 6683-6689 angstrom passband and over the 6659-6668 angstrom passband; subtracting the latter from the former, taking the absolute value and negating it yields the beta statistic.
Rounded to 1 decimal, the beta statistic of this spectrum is -0.2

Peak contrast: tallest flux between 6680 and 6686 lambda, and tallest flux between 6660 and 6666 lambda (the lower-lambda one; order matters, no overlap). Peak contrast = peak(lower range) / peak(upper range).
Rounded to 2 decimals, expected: 0.95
